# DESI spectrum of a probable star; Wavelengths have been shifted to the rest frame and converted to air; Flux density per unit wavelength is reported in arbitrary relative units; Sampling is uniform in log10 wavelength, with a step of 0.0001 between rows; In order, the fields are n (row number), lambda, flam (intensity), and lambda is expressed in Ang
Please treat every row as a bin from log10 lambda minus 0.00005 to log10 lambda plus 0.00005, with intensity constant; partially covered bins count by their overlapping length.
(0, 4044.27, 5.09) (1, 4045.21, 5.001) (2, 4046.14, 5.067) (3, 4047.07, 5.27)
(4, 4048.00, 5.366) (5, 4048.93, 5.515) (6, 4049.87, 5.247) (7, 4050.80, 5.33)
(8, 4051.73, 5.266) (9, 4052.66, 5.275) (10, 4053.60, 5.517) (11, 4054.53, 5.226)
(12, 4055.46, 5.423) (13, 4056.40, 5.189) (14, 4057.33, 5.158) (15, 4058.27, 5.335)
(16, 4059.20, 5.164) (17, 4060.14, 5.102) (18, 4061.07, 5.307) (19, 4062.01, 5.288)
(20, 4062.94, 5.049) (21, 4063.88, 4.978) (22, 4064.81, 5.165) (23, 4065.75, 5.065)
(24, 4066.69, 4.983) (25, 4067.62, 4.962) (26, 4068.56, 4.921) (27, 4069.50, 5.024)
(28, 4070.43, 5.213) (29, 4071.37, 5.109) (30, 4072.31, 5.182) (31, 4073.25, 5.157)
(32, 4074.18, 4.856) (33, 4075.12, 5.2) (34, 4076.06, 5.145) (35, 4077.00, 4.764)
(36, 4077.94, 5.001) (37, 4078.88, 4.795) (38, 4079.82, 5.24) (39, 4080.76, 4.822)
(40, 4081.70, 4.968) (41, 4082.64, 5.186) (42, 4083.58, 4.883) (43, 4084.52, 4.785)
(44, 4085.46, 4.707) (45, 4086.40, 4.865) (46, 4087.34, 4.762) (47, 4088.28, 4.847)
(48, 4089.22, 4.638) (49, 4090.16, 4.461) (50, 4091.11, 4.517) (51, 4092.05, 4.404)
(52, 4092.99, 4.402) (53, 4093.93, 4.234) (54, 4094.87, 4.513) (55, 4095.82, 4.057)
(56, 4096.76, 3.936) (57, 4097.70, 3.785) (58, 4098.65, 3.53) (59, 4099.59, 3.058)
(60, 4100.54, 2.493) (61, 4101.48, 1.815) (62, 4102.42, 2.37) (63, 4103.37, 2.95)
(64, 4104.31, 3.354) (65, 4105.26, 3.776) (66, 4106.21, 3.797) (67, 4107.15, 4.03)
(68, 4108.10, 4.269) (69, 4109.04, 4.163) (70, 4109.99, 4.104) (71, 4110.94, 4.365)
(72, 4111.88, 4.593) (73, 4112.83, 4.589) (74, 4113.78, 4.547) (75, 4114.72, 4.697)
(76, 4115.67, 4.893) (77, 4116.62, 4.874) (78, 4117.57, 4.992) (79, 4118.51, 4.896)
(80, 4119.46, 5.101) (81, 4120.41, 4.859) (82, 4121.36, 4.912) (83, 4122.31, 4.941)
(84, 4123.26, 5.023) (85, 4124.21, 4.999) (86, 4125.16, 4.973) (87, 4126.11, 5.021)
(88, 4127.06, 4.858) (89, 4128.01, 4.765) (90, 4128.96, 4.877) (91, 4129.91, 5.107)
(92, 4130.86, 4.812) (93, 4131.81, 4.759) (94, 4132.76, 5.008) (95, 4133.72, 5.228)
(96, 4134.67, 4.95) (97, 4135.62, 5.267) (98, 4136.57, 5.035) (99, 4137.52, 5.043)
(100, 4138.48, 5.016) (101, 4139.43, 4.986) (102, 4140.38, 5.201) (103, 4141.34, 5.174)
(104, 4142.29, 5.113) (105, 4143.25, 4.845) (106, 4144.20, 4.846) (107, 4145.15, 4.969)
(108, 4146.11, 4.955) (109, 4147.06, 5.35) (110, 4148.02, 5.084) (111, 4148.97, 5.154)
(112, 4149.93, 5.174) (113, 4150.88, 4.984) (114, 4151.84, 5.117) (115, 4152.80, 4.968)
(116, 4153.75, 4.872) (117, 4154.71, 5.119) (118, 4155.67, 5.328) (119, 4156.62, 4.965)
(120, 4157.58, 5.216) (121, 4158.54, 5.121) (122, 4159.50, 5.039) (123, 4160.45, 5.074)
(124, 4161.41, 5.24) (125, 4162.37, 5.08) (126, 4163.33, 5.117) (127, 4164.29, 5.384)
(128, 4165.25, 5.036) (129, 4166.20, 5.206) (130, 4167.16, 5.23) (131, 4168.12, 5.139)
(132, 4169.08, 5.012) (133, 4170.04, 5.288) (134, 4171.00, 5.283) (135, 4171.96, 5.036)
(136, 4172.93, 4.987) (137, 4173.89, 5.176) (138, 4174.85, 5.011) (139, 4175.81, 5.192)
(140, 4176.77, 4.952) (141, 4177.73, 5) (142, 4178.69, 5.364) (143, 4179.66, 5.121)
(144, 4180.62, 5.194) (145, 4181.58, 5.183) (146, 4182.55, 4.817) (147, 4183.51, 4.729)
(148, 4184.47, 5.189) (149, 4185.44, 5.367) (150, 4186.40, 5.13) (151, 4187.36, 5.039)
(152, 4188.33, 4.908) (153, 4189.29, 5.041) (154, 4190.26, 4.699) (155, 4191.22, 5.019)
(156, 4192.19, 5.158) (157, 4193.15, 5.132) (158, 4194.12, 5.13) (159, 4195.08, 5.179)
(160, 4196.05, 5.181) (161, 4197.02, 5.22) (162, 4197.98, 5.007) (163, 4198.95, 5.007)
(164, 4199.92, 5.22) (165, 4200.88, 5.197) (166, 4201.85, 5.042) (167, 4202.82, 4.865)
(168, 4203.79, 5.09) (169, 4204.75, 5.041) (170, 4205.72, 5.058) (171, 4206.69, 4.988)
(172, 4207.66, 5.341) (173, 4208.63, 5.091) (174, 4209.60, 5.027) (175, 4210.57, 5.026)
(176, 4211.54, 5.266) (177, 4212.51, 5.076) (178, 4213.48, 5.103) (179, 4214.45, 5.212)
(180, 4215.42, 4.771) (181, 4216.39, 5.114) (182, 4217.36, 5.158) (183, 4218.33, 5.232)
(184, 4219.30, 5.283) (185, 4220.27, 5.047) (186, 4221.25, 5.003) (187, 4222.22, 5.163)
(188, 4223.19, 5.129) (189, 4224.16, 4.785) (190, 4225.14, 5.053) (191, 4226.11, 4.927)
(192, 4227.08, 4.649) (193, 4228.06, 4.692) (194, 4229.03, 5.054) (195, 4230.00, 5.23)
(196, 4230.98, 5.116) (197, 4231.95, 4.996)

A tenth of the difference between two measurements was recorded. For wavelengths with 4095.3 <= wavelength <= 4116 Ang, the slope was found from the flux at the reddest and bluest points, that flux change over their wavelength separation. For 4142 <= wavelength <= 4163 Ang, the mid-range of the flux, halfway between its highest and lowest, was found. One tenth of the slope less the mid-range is -0.506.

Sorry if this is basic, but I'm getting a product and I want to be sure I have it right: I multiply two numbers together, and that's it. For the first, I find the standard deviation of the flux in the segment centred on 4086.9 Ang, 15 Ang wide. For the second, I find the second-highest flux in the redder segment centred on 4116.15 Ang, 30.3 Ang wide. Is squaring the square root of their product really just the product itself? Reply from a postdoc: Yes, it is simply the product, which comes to 1.4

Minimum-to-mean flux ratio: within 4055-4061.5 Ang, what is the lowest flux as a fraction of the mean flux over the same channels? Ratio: 0.974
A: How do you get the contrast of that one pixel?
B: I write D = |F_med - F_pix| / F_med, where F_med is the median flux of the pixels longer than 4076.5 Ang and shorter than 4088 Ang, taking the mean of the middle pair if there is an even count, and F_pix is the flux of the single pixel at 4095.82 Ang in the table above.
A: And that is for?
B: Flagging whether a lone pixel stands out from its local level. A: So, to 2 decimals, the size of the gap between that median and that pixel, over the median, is 0.16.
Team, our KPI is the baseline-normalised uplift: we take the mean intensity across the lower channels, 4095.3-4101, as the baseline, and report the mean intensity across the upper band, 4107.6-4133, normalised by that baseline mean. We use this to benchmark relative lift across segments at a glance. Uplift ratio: 1.4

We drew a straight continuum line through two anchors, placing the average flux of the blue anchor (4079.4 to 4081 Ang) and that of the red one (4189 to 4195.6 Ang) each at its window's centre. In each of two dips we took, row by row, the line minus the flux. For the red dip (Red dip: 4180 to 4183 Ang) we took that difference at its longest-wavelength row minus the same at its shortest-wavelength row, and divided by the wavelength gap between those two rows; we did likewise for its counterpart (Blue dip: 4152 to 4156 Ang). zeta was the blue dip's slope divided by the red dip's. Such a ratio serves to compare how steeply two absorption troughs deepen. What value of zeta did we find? -0.6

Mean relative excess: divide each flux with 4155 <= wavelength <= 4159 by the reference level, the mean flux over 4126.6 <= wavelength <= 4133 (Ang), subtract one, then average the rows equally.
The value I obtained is 0.056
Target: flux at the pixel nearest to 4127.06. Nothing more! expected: 4.858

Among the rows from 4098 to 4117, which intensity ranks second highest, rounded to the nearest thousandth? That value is 4.874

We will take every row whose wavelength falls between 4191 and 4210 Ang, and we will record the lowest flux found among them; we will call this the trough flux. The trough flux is 4.865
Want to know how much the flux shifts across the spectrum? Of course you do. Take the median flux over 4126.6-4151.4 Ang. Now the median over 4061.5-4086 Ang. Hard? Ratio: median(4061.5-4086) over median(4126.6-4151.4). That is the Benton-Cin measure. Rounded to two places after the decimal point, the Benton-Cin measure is 1.00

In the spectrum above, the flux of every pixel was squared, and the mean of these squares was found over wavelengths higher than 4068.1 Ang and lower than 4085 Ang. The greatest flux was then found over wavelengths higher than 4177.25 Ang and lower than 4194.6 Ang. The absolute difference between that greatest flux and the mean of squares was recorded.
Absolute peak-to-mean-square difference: 19.8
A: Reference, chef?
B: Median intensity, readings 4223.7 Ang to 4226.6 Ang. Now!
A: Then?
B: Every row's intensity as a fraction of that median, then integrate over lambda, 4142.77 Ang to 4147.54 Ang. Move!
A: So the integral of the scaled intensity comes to 4.84 Ang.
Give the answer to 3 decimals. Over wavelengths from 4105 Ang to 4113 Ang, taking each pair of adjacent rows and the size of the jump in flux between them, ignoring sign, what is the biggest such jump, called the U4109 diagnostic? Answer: 0.261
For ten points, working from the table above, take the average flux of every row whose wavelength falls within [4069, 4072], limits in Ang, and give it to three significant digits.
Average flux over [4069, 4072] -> 5.12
